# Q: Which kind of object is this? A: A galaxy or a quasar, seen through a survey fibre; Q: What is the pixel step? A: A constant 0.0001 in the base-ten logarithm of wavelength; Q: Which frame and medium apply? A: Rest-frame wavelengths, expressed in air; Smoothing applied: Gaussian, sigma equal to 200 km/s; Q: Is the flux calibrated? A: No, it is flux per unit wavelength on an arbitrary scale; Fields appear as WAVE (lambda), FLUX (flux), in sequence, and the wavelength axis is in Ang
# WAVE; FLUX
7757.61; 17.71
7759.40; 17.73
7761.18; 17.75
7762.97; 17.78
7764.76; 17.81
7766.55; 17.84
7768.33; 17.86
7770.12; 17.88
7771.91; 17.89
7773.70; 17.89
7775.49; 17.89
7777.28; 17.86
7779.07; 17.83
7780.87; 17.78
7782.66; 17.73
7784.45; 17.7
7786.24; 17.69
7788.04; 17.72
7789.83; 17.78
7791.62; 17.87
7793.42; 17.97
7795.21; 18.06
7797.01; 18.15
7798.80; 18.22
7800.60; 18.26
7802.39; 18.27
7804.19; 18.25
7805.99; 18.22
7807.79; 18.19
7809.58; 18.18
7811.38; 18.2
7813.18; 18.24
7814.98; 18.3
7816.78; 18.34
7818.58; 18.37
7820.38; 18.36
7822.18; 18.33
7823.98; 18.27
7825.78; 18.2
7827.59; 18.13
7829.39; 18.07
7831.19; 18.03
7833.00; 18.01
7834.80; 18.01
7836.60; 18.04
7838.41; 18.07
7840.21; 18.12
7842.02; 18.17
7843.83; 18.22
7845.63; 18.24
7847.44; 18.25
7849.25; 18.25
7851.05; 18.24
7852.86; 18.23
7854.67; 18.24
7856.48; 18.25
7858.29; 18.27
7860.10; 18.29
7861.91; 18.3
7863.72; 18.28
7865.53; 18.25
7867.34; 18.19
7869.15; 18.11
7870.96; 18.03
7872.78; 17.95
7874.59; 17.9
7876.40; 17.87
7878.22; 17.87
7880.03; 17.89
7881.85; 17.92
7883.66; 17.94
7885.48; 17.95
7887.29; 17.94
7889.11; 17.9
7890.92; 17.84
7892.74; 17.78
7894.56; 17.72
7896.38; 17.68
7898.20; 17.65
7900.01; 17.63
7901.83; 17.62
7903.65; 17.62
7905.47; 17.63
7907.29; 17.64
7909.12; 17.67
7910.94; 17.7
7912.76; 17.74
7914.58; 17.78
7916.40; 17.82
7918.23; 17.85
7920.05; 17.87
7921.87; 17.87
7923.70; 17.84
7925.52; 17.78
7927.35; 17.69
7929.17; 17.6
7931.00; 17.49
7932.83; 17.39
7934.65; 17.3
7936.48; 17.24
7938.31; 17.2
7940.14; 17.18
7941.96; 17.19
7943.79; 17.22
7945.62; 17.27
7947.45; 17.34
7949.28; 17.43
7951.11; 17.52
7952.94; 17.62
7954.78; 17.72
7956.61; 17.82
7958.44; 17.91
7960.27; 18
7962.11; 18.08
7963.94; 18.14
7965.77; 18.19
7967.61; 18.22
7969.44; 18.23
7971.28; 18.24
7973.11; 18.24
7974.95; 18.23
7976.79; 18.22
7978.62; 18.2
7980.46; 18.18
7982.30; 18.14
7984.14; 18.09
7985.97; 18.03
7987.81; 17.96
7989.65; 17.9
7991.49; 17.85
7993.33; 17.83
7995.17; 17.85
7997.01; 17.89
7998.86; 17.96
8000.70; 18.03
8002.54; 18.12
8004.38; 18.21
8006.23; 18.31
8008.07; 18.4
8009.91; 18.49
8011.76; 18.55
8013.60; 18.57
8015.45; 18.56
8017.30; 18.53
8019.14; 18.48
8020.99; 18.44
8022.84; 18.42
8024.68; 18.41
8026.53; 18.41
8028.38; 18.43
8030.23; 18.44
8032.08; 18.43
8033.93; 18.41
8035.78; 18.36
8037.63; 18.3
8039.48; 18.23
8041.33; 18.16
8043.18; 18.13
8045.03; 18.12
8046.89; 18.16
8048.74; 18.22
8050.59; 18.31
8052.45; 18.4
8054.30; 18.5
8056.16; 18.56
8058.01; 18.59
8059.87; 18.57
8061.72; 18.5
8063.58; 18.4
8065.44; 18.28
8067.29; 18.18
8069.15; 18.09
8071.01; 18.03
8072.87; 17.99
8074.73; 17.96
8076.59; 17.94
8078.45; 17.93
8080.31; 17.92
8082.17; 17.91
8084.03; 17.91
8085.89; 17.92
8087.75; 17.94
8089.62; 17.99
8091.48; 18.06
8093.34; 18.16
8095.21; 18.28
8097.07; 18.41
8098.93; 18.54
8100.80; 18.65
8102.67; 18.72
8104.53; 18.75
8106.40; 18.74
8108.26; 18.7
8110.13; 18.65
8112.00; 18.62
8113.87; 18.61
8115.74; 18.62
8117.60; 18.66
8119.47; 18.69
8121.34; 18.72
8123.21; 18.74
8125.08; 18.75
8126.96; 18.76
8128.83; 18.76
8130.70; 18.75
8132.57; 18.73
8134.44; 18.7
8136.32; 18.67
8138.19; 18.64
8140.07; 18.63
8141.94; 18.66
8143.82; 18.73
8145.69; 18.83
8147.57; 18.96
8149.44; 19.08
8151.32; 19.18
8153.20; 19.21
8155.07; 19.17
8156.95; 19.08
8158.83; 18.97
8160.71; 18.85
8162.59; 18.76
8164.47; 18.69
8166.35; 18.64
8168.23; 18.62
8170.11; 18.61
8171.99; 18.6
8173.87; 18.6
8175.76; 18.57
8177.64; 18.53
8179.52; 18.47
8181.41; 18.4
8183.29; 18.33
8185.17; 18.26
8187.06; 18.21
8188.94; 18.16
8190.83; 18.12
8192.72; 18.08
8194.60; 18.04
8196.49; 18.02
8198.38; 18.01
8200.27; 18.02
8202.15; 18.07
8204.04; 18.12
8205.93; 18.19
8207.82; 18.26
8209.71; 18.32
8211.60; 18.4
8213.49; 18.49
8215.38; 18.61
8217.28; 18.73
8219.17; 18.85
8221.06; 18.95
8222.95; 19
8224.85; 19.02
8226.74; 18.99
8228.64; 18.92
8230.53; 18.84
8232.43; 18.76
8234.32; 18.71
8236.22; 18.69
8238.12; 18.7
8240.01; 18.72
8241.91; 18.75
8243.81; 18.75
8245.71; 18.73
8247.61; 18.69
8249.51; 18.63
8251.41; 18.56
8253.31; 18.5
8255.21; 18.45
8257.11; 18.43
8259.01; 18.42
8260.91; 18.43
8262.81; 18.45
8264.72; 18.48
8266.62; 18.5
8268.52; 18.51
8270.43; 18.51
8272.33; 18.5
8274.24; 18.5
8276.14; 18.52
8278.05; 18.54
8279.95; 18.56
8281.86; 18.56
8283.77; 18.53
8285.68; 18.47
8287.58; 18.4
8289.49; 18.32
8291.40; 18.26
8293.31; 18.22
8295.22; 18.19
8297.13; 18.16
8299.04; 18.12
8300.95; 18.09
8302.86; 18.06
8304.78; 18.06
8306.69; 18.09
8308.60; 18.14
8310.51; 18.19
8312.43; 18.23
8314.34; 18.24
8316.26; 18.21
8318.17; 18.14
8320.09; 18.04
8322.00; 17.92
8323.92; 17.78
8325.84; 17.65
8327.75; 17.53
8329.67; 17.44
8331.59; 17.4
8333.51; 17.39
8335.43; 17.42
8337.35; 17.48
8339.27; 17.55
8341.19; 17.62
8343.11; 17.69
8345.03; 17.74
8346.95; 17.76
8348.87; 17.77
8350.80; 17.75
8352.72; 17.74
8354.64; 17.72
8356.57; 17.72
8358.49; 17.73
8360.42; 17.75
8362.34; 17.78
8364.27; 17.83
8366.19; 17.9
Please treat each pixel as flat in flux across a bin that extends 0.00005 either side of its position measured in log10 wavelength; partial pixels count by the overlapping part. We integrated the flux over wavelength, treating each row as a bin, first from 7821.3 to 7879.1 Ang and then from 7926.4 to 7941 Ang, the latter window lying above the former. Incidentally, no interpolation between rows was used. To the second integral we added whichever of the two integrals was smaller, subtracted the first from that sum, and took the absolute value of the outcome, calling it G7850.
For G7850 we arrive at 541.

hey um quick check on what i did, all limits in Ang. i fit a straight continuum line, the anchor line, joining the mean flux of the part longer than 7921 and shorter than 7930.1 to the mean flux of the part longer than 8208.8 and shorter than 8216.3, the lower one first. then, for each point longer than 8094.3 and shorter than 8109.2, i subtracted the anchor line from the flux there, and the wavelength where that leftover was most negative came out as 8095.21 Ang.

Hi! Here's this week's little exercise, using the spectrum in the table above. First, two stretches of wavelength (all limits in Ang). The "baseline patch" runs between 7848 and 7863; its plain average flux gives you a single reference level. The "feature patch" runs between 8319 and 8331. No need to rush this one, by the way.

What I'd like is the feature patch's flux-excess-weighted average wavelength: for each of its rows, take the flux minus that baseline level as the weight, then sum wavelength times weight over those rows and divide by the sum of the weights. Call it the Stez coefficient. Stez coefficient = 8326.2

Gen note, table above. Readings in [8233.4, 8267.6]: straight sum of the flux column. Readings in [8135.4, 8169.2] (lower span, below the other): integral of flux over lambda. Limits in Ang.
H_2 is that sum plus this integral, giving 972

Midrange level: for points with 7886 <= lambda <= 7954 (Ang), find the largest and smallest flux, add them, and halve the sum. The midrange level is 17.6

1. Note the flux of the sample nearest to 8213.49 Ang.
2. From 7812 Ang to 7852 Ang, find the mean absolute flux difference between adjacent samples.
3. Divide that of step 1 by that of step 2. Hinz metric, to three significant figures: 525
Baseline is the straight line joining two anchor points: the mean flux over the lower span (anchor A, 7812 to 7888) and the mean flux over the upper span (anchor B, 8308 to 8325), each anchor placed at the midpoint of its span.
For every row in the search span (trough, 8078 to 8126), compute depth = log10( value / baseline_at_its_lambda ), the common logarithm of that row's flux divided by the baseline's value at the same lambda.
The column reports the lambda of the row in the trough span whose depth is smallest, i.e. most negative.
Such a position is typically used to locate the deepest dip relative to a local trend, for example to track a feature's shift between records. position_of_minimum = 8082.17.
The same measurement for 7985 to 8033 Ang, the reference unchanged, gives 7993.33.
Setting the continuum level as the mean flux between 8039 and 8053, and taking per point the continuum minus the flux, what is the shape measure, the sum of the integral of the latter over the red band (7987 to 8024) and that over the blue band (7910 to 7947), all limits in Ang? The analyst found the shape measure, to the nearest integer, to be 24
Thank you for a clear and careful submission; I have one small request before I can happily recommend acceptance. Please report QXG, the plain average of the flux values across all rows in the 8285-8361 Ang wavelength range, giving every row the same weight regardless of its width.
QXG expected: 17.9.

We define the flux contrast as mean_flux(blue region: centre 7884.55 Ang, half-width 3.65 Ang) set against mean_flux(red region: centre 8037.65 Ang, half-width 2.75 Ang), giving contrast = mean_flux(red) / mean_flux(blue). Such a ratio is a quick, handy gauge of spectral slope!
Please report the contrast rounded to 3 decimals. 1.020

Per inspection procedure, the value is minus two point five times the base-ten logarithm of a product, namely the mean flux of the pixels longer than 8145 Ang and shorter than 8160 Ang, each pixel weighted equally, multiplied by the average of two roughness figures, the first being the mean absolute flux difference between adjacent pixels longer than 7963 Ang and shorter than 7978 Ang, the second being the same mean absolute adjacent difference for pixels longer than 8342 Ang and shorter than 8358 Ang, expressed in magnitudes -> 1.17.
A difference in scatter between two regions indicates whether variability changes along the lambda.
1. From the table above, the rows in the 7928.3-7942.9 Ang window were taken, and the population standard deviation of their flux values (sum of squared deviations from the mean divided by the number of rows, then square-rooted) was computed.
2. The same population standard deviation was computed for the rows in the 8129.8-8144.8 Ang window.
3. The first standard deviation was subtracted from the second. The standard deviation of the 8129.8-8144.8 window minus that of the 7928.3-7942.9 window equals -0.103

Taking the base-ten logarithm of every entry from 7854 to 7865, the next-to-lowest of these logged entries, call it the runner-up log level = 1.26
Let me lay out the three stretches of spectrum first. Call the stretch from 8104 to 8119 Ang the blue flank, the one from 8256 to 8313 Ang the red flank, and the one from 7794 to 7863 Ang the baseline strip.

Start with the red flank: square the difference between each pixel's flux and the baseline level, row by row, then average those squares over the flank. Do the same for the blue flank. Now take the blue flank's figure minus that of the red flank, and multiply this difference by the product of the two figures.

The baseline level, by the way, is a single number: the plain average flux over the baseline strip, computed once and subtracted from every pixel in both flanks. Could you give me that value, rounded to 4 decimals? 0.0018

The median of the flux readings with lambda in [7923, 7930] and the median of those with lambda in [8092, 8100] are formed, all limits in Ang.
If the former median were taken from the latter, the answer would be 0.6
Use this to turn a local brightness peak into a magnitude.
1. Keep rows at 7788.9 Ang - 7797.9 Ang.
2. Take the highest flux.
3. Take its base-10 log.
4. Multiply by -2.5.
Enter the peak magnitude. -3.15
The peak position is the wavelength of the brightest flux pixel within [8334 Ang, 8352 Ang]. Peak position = 8348.87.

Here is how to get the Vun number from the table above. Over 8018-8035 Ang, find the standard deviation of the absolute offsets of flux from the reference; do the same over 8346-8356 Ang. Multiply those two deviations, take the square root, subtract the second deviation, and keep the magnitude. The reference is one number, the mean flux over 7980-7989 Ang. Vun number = 0.002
